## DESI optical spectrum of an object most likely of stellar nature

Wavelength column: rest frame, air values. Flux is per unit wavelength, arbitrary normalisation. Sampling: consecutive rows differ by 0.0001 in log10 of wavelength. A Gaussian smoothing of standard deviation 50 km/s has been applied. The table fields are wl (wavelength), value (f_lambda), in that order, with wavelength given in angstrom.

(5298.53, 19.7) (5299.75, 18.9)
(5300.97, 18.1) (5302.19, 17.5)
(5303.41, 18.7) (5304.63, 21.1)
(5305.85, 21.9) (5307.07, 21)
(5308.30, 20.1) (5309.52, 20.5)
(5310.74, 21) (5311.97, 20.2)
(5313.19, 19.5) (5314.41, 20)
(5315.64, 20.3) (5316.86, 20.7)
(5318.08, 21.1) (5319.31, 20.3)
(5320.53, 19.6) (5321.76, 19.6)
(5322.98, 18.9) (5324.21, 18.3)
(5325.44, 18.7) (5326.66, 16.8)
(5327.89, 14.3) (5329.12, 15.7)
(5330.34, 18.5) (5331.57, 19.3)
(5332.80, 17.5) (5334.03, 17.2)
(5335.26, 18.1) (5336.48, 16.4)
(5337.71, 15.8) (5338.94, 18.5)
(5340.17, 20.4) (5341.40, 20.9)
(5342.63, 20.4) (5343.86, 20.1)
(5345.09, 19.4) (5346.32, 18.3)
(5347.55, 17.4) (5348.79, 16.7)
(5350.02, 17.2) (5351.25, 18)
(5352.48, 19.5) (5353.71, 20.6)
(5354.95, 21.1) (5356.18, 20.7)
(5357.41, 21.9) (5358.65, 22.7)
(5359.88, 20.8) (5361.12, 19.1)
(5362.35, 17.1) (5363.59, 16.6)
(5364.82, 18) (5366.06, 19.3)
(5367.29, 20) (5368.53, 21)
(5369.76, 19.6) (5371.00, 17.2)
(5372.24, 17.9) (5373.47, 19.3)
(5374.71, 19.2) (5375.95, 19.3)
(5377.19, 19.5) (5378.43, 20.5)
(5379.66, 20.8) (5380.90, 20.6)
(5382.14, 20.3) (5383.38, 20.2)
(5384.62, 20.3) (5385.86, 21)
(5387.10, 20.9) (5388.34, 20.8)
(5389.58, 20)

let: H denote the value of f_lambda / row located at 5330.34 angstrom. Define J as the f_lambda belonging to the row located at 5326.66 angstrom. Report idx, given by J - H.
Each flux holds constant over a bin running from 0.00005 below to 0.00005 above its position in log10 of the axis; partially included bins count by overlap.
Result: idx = -1.7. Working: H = 18.5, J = 16.8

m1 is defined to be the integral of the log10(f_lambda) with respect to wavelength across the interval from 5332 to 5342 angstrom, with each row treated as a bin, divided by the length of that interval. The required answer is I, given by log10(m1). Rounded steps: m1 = 1.26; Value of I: 0.099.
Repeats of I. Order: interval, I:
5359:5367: 0.104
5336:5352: 0.102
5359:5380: 0.108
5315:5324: 0.114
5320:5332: 0.097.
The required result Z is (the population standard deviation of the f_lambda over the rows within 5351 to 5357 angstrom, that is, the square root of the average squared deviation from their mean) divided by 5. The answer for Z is 0.22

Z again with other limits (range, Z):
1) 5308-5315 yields 0.09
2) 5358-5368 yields 0.37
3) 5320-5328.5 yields 0.35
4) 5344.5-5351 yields 0.19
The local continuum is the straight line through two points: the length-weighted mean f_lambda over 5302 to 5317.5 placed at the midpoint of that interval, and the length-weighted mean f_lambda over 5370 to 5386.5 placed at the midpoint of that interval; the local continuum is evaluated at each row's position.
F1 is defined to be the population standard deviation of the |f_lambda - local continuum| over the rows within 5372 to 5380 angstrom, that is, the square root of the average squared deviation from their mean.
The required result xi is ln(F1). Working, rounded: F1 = 0.5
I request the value -0.65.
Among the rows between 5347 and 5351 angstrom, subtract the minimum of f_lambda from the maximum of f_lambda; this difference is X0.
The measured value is 0.7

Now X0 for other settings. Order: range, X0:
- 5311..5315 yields 0.7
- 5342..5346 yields 1.0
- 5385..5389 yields 0.2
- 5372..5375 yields 1.4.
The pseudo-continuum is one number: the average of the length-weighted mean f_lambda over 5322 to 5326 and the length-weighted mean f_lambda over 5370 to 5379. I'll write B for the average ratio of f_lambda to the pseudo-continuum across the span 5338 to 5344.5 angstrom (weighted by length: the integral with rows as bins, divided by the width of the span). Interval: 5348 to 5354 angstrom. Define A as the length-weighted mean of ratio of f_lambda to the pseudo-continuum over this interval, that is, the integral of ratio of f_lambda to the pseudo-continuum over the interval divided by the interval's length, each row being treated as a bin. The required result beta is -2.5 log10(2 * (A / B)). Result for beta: -0.66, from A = 0.97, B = 1.05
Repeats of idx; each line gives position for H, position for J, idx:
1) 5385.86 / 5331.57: -1.7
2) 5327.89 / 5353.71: 6.3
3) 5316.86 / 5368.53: 0.3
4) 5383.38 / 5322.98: -1.3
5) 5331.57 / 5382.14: 1.0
